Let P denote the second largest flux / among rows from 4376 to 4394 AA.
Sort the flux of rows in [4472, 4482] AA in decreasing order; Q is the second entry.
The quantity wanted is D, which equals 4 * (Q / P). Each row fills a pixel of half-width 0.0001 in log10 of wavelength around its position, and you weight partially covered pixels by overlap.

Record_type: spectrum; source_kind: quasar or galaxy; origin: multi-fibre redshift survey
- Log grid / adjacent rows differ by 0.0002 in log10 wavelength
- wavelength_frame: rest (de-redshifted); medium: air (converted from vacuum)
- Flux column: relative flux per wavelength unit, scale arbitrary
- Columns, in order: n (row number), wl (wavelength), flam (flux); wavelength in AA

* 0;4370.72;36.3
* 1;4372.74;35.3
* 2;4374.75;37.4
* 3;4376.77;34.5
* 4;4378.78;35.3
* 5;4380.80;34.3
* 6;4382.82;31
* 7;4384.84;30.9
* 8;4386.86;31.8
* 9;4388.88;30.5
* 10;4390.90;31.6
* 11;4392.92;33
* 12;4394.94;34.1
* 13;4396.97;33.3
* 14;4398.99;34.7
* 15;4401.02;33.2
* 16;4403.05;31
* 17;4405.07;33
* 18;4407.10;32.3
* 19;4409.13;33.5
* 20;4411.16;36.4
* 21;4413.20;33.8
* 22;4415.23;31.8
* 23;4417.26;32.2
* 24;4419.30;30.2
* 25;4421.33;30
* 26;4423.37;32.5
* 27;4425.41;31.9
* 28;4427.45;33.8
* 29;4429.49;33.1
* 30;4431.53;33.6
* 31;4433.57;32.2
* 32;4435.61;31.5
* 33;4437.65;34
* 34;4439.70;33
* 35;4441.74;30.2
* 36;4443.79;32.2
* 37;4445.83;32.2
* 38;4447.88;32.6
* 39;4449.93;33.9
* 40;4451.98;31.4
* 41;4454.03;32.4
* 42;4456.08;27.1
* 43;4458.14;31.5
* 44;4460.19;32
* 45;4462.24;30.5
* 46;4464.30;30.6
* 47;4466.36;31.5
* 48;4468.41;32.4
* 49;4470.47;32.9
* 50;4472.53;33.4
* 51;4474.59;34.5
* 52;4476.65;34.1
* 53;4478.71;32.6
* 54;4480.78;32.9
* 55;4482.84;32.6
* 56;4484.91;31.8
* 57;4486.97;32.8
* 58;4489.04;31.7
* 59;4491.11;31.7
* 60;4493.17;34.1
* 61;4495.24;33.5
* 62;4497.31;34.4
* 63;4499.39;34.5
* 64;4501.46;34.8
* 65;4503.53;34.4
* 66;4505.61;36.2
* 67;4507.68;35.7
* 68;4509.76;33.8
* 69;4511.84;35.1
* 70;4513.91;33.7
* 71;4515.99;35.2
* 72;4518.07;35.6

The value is 3.95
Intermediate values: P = 34.5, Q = 34.1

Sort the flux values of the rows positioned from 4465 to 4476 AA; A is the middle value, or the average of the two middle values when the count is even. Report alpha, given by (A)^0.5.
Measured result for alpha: 5.74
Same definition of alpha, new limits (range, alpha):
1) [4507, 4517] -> 5.92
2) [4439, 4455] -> 5.68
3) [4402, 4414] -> 5.77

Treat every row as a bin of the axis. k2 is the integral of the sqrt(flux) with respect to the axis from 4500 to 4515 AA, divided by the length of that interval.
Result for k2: 5.90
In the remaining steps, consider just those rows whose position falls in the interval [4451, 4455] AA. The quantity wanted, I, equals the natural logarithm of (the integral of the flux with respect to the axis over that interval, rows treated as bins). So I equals 4.85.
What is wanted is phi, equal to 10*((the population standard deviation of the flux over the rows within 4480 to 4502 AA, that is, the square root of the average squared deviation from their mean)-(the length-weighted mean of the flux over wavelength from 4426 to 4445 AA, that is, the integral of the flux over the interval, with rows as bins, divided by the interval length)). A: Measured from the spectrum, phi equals -315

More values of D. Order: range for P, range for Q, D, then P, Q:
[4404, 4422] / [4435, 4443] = 3.91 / 33.8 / 33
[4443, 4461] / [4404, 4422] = 4.15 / 32.6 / 33.8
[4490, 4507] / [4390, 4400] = 3.92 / 34.8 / 34.1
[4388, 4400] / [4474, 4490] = 4.00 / 34.1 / 34.1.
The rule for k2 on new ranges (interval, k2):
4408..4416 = 5.82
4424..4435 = 5.73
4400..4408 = 5.69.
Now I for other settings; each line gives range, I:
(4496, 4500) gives 4.92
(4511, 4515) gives 4.93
